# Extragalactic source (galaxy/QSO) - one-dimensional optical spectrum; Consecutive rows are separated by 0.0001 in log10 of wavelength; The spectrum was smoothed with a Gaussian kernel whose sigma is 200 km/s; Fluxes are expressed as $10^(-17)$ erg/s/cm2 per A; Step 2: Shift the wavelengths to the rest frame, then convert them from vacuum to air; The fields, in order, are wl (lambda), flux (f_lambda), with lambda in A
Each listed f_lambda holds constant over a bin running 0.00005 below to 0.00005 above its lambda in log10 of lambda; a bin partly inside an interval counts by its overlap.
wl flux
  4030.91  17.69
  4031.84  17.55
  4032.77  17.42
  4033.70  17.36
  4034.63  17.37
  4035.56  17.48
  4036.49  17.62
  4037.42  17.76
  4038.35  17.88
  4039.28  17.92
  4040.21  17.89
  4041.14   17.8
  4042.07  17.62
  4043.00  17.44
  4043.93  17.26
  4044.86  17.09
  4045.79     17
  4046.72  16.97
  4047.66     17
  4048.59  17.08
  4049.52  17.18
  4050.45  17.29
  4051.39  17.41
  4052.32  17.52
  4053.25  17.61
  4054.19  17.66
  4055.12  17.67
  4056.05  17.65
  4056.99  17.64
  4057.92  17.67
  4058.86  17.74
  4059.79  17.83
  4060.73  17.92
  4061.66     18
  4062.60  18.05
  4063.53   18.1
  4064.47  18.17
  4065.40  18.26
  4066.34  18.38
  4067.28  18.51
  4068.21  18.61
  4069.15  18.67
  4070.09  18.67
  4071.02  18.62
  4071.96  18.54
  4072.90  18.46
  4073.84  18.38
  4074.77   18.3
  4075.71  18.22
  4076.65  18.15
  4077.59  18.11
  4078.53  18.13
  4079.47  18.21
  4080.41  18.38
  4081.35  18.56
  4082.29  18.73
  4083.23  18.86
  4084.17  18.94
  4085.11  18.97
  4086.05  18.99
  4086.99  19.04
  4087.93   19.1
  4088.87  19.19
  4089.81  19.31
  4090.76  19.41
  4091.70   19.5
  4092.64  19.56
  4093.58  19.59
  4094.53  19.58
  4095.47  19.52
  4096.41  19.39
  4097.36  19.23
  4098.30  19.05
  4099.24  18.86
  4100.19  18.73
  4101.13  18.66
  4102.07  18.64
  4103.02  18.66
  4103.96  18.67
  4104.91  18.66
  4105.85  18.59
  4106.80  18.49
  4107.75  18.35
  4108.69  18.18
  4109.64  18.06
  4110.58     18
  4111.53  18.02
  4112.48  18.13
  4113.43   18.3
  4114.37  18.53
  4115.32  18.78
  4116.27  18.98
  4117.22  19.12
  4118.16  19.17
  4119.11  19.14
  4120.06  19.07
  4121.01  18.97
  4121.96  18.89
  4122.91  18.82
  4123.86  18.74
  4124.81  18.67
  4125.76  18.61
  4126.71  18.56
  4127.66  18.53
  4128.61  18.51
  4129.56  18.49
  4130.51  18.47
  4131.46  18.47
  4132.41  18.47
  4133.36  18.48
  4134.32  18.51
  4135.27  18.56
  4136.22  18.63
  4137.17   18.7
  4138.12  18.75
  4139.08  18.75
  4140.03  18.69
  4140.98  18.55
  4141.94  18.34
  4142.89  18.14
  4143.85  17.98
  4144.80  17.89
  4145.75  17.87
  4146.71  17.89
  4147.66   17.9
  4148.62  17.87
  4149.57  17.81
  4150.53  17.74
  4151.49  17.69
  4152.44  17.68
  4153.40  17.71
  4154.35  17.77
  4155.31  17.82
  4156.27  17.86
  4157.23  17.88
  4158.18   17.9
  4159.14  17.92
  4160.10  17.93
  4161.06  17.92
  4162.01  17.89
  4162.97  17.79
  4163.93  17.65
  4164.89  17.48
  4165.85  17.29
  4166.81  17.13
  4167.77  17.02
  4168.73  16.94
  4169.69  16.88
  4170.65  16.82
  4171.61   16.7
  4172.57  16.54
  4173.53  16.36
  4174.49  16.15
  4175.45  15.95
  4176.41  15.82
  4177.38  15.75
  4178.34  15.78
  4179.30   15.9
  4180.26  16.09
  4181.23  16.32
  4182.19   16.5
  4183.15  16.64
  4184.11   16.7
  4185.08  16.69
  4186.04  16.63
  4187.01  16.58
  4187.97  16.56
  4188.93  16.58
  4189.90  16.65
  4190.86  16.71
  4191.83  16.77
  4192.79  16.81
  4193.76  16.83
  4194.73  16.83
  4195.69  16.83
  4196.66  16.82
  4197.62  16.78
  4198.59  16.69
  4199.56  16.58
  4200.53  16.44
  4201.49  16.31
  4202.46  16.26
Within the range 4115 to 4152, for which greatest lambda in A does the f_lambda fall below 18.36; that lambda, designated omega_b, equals 4151.49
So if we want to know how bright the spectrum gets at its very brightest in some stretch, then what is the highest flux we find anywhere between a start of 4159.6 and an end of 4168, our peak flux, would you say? 17.93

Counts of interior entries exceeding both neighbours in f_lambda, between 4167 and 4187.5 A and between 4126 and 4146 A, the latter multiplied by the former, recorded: 0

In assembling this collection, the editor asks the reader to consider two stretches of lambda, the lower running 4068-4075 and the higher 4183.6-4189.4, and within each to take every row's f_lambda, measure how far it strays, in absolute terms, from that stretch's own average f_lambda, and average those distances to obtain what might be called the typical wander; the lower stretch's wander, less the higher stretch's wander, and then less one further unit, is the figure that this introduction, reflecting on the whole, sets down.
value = -0.94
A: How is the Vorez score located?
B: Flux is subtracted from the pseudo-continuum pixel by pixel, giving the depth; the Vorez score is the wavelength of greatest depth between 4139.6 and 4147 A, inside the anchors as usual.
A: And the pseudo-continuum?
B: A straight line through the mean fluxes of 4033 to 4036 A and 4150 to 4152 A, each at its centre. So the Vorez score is 4145.75 A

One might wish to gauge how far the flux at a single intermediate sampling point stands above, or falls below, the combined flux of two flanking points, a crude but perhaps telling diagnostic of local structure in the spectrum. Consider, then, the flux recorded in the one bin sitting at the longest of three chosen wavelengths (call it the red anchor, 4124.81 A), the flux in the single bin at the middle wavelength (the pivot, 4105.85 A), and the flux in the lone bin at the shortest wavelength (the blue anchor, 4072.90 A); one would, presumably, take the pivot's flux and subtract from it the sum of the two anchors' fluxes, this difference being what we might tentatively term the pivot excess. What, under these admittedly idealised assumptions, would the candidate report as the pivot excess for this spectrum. -18.5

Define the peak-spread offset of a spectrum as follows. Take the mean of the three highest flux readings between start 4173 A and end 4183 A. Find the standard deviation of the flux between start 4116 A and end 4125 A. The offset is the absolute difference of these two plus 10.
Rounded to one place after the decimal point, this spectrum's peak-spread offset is 26.2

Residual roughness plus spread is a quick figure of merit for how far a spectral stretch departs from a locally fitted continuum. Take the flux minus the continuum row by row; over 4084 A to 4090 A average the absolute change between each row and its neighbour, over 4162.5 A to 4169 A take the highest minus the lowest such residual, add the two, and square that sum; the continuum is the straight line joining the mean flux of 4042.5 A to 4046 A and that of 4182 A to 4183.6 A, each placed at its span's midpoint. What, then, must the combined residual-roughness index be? 0.8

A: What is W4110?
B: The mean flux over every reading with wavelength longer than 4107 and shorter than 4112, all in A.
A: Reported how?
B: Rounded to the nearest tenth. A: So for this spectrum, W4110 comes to 18.1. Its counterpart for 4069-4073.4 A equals 18.6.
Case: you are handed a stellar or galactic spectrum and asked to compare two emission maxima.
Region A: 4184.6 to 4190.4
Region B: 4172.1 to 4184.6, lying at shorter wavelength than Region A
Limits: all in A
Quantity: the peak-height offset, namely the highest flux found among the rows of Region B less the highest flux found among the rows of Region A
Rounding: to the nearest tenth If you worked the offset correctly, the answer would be 0.0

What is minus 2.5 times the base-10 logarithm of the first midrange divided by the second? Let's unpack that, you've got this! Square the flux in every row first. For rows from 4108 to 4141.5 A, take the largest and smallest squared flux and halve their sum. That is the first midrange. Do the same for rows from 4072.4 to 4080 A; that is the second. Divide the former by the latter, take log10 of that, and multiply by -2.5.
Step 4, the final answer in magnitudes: -0.036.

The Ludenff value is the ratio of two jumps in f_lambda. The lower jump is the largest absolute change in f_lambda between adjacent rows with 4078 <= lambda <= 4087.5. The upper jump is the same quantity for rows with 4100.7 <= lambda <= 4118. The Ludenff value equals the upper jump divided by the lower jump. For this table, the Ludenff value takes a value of 1.39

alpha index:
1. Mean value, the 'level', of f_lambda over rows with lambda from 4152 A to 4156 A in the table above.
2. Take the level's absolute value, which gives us 17.7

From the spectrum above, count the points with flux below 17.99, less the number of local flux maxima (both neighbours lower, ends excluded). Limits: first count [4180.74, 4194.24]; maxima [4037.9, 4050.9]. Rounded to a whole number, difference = 13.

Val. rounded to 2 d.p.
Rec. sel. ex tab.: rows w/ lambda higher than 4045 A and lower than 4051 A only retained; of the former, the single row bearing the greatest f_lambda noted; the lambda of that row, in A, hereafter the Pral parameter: 4050.45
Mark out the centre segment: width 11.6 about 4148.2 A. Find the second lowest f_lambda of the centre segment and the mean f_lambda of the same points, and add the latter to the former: 35.5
